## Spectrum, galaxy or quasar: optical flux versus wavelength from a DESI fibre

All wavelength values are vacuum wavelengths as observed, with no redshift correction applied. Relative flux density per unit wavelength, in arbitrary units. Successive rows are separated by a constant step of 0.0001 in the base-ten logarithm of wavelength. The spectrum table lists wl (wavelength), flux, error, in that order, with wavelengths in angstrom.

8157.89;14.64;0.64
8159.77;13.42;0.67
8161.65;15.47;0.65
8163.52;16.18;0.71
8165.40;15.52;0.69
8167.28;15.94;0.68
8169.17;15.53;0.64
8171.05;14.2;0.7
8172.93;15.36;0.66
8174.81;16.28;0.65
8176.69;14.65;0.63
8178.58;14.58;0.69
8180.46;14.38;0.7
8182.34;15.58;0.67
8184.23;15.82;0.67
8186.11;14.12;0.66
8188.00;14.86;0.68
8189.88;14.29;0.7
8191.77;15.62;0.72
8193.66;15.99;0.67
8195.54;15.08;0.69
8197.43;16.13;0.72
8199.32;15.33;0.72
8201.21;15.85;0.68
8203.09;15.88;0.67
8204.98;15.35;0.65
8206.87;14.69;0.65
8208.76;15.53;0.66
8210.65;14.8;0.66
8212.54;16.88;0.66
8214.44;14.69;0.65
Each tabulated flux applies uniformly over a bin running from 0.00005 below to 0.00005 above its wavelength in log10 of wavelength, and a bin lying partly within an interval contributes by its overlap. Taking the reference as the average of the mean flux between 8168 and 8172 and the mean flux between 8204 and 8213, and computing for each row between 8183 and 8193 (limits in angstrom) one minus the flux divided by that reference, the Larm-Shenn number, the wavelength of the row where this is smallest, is 8184.23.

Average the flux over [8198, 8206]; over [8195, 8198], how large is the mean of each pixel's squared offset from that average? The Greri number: 0.28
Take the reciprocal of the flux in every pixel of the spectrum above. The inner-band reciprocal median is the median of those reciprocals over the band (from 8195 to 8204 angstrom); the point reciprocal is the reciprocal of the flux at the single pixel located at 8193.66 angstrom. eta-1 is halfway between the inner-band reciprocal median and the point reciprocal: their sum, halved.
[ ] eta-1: 0.0628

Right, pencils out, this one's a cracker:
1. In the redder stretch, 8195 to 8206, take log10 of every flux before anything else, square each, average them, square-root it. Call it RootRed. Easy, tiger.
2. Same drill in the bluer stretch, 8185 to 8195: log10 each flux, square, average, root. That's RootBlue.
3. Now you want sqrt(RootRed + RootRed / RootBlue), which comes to 1.49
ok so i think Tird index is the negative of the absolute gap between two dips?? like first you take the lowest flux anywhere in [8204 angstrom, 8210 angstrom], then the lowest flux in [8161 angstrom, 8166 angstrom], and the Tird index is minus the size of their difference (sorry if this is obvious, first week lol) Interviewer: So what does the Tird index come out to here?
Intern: -0.78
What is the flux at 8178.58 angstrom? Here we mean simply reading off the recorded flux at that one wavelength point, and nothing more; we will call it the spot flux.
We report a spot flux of 14.58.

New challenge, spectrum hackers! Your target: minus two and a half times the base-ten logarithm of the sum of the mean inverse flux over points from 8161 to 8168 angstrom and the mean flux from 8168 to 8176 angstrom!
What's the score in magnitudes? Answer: -2.969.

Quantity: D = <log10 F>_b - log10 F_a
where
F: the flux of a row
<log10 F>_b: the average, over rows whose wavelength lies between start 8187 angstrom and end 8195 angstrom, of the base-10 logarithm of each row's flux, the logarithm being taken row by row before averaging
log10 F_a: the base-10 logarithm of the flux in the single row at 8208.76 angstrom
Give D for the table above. -0.010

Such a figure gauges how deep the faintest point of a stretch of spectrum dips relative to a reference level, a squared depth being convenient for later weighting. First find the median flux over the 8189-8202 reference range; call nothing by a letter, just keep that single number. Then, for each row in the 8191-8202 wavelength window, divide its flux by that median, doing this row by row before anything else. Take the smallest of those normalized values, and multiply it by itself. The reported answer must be 0.93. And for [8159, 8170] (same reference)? 0.74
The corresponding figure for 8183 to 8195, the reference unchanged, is 0.82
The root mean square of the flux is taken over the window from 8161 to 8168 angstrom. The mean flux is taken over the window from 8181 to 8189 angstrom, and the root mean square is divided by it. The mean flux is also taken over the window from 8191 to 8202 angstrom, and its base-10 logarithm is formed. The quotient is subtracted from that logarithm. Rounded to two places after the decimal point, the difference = 0.15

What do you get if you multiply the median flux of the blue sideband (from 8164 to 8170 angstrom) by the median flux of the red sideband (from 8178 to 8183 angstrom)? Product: 226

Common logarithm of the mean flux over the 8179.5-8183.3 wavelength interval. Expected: 1.18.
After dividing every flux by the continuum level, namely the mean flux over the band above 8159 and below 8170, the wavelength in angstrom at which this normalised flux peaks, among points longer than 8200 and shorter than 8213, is 8212.54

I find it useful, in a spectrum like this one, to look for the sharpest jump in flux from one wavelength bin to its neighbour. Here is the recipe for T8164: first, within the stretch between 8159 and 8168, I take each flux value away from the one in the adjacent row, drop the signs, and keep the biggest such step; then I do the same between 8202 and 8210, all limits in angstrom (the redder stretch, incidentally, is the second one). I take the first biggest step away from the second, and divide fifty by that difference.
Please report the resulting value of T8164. -41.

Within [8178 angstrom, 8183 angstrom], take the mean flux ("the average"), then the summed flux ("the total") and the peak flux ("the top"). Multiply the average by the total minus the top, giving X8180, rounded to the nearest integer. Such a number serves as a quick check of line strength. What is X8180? 430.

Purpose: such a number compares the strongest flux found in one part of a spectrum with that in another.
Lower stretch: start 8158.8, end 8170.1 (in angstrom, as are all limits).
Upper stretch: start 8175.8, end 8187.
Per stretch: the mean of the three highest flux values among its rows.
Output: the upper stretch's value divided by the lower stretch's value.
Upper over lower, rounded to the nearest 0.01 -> 0.97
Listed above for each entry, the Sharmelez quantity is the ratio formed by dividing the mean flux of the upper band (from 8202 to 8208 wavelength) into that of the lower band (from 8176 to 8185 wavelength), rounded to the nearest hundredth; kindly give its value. 0.98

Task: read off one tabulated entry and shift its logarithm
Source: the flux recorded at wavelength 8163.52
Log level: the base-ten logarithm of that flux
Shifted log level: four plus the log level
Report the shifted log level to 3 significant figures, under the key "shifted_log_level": 5.21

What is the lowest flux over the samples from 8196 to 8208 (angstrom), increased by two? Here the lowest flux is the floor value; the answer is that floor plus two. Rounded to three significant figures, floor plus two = 16.7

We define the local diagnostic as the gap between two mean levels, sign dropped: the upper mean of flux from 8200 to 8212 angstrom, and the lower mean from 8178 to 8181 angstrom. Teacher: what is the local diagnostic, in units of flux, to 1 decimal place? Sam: 0.9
